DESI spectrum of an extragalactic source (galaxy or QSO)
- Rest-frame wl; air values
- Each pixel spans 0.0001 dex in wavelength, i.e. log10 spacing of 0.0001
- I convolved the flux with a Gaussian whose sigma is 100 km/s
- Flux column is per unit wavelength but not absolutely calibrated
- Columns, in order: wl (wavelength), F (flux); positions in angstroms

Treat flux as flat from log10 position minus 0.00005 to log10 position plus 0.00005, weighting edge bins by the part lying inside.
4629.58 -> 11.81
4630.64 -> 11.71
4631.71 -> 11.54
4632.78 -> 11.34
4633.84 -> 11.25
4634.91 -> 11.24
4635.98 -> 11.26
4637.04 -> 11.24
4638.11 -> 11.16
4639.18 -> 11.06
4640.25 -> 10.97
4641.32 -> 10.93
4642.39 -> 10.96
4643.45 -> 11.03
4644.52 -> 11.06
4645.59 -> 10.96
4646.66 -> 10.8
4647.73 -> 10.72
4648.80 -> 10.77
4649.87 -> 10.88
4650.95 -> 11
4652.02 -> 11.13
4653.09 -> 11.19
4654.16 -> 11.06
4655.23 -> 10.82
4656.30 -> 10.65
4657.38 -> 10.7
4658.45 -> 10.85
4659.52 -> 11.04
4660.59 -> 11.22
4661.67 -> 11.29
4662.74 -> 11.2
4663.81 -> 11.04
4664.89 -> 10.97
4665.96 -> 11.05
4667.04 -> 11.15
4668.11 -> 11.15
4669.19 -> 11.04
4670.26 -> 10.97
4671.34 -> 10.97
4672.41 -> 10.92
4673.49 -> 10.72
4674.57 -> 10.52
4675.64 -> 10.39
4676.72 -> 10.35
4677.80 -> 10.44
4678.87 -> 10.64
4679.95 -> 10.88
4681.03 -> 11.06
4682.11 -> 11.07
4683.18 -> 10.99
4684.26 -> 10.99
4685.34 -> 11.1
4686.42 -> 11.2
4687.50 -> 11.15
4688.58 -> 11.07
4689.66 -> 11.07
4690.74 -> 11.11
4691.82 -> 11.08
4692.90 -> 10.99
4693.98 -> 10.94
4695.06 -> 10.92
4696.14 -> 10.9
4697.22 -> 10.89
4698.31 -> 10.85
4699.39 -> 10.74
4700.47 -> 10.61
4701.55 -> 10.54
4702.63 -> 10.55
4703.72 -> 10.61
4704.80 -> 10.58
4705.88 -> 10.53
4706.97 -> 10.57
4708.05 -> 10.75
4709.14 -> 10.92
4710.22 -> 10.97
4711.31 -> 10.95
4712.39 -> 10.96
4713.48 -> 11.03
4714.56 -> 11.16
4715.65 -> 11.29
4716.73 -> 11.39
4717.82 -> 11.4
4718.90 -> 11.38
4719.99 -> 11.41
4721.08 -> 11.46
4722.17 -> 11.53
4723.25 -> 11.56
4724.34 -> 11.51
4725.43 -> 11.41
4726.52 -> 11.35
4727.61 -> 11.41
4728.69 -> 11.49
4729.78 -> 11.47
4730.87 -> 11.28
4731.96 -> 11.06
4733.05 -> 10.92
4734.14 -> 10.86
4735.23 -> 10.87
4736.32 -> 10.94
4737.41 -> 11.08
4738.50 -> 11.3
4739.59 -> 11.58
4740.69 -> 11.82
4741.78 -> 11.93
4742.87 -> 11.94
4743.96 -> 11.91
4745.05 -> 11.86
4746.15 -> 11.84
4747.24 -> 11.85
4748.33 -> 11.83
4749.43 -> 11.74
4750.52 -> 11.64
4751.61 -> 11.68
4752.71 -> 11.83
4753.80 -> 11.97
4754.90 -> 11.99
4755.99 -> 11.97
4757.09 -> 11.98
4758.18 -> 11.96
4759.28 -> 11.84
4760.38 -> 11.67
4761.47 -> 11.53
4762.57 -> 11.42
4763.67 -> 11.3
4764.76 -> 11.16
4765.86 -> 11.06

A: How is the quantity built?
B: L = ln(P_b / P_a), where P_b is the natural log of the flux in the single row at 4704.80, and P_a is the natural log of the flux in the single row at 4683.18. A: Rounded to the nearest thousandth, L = -0.016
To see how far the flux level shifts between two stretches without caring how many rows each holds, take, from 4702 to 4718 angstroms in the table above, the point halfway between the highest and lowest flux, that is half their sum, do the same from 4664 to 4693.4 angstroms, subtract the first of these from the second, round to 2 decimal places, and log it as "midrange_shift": -0.19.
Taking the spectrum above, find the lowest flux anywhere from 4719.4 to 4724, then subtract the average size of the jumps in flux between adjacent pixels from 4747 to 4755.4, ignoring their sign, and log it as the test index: 11.3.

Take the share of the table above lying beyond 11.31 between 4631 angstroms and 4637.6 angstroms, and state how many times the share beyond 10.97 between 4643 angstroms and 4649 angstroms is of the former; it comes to 1.0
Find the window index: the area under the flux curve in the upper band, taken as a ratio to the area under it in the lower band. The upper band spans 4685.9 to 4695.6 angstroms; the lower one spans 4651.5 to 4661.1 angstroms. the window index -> 1.02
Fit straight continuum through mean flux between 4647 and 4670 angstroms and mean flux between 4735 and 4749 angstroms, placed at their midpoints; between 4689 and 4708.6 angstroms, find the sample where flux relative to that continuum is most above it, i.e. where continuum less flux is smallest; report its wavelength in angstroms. 4690.74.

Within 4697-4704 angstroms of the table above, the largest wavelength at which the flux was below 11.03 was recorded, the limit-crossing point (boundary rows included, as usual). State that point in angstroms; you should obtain 4703.72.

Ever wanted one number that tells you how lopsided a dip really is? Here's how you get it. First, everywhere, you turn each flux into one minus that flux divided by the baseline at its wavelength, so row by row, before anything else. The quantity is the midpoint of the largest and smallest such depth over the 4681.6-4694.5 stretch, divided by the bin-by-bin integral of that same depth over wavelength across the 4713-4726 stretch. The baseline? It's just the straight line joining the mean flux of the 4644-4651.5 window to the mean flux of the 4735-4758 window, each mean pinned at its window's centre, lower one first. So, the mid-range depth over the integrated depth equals 0.13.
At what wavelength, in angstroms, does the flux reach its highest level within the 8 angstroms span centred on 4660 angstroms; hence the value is 4661.67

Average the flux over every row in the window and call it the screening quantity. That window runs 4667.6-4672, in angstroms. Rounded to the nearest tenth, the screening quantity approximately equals 11.0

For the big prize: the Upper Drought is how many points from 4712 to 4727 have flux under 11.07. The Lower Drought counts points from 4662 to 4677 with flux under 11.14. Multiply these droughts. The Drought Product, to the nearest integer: 22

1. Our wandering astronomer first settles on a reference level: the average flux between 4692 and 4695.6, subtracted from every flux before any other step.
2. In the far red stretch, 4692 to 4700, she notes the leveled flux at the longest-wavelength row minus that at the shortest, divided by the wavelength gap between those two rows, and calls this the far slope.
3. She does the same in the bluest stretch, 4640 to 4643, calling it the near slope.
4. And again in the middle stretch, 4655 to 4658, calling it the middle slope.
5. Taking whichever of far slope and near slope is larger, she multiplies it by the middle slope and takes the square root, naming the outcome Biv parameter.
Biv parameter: 0.016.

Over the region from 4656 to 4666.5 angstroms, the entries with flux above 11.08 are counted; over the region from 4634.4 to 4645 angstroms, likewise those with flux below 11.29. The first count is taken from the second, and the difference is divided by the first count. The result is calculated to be 2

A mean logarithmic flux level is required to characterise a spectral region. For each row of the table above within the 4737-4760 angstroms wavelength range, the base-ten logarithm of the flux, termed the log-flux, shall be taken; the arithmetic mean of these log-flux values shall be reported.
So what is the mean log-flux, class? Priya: 1.07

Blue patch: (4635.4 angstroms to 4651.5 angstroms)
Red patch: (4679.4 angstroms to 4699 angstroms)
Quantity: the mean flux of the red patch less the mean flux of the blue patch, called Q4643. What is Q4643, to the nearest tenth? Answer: 0.0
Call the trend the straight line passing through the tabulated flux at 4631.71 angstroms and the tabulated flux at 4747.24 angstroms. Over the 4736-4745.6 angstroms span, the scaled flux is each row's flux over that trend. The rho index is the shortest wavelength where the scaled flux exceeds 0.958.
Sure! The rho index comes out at 4739.59 angstroms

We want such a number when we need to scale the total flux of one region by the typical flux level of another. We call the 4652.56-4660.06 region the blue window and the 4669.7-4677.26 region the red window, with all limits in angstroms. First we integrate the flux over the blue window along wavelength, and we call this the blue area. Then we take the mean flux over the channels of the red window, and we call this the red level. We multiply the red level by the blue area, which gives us 875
